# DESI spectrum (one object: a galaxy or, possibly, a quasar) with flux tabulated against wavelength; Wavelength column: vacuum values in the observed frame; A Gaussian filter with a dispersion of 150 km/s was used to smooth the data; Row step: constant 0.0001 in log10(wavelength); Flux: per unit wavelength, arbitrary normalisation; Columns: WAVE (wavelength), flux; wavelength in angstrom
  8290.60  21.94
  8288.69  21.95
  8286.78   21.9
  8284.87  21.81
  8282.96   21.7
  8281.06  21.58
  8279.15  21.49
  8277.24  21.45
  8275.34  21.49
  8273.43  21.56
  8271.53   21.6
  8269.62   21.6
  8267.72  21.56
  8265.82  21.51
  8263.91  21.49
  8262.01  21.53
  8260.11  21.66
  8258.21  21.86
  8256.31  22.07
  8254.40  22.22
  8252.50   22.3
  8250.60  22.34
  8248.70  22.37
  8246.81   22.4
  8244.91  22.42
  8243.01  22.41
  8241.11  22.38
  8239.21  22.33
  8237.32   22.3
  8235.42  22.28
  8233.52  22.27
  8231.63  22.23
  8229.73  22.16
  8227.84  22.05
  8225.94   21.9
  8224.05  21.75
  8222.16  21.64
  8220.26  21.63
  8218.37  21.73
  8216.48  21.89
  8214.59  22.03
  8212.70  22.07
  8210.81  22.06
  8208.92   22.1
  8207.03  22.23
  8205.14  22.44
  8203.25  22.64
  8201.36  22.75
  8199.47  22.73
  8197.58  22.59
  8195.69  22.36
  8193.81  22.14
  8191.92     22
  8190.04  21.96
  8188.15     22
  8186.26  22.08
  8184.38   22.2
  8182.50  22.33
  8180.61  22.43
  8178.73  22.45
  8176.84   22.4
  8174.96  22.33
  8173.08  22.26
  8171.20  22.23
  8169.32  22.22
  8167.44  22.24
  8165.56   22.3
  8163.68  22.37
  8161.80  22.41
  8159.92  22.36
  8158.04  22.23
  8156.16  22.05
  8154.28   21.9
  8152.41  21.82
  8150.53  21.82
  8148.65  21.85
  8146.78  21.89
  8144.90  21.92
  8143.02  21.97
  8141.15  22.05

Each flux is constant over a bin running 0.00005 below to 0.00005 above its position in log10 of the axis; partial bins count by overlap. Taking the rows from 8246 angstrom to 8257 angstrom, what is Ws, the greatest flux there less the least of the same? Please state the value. 0.33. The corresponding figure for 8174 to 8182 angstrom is 0.12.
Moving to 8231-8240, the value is 0.10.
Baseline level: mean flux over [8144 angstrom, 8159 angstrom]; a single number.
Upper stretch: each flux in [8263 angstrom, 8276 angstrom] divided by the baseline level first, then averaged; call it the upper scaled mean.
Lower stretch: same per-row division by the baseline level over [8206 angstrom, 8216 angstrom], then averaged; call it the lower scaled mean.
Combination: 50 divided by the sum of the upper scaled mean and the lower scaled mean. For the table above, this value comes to 25.13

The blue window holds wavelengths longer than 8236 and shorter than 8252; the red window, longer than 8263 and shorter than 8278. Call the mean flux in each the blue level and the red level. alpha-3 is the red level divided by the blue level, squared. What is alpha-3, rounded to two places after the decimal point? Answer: 0.93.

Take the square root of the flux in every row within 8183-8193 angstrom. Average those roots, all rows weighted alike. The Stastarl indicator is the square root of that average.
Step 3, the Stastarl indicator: 2.17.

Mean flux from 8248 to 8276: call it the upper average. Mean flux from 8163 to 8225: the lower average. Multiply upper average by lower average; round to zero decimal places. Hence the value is 484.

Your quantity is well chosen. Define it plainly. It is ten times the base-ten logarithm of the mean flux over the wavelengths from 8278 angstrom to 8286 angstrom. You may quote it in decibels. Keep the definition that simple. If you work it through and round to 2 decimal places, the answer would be 13.35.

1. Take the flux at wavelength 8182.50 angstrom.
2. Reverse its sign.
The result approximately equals -22.3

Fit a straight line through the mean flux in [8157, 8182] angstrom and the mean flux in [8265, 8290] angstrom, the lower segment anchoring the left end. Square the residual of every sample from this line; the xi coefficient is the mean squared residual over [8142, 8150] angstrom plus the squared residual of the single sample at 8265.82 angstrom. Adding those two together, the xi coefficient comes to 0.36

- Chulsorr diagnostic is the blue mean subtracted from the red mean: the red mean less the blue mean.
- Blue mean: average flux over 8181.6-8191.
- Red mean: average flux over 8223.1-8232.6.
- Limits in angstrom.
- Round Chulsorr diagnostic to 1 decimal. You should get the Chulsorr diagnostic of -0.1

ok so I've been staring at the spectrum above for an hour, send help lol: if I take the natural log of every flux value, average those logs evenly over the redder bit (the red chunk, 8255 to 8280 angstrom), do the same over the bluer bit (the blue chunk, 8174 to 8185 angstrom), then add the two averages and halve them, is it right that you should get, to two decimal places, 3.09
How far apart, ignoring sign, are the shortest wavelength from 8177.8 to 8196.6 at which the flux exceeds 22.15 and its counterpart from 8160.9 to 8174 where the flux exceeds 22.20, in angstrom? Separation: 16.9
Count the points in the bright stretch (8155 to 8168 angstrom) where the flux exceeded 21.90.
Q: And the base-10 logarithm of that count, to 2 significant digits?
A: 0.85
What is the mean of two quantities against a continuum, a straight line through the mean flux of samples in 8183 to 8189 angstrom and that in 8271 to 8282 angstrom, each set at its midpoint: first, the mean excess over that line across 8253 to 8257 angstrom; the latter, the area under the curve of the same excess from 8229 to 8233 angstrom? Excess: 1.0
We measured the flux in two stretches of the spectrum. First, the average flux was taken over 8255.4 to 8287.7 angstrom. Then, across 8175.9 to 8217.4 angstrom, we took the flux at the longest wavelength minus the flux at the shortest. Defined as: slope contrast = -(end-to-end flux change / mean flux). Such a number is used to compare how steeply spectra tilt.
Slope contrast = 0.024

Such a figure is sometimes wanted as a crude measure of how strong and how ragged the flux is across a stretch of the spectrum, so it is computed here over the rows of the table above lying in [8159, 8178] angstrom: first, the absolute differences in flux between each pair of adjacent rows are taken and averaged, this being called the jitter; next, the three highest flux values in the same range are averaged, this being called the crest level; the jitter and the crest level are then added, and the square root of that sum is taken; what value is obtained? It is 4.74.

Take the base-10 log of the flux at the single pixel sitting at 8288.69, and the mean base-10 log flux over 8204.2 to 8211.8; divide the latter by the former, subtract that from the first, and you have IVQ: 0.338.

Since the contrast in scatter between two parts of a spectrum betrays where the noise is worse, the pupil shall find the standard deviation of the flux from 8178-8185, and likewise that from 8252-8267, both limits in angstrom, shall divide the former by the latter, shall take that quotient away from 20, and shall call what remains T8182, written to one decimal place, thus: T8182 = 19.7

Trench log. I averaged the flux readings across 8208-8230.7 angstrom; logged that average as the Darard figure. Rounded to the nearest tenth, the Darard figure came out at 21.9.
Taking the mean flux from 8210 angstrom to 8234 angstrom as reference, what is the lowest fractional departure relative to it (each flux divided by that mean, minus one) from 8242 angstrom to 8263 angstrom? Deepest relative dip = -0.019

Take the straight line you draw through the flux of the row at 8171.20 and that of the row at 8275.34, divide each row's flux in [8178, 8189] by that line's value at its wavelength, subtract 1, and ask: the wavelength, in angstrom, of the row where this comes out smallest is 8188.15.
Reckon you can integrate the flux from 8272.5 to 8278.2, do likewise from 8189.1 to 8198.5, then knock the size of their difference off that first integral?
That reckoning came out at 36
